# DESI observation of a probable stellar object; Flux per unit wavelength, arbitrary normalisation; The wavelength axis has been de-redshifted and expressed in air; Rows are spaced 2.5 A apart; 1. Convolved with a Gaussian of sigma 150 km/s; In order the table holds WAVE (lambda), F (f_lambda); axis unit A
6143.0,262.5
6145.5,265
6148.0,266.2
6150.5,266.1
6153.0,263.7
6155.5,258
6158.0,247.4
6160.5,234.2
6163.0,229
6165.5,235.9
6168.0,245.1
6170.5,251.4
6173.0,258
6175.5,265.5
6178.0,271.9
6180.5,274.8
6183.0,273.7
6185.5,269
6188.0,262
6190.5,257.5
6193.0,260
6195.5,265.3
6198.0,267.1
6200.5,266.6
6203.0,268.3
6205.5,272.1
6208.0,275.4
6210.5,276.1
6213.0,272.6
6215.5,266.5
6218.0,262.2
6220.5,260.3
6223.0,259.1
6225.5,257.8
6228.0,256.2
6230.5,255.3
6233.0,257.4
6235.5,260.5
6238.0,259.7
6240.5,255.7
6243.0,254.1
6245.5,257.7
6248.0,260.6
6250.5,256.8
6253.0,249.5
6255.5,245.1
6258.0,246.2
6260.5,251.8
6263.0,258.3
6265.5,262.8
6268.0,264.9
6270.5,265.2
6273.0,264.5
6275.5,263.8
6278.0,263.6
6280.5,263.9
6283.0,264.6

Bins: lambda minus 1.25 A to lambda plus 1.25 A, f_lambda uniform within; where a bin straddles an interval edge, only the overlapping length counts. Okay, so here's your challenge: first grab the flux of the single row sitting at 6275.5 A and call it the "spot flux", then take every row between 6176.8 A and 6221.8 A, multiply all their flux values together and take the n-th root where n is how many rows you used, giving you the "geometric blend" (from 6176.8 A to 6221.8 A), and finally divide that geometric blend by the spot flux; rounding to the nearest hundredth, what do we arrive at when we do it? 1.02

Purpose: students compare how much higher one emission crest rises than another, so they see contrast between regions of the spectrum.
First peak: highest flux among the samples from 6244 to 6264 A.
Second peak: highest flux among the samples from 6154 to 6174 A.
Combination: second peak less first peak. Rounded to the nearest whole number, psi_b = -3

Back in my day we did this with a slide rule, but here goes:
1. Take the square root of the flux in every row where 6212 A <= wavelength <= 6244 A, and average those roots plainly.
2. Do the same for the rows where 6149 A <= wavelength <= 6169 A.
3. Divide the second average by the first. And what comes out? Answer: 0.98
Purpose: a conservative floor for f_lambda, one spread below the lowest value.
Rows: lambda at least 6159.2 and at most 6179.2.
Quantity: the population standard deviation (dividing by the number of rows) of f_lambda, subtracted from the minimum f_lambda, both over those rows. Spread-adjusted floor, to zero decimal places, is 214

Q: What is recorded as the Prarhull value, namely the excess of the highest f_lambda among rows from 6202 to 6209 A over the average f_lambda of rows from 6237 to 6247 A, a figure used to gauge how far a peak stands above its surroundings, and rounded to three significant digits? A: 18.6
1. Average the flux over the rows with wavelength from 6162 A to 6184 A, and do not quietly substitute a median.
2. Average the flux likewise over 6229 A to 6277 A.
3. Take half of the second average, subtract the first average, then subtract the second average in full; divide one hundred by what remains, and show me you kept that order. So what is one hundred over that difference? -0.260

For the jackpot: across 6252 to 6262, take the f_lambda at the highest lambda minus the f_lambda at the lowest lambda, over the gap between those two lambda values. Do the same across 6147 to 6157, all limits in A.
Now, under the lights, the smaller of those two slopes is -1.09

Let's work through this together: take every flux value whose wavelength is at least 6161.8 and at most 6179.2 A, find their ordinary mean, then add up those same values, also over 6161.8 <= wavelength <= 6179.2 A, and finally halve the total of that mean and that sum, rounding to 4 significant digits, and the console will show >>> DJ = 1004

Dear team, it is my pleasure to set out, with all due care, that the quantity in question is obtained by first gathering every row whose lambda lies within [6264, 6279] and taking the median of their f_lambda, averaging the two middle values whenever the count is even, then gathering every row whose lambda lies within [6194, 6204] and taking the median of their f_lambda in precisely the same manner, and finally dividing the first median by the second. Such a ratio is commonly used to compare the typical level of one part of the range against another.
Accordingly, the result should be 0.99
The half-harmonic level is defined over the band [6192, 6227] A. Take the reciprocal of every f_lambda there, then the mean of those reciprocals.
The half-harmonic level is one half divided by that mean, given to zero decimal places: 133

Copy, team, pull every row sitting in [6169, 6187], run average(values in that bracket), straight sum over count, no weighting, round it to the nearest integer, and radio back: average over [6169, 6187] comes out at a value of 266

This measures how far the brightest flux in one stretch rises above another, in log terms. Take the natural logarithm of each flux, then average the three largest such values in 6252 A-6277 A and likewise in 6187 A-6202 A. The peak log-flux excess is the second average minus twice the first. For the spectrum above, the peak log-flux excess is -5.57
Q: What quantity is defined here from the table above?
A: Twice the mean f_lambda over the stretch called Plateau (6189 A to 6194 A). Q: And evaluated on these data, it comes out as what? 518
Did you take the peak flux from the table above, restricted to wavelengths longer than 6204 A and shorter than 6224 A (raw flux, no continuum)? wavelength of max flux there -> 6210.5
